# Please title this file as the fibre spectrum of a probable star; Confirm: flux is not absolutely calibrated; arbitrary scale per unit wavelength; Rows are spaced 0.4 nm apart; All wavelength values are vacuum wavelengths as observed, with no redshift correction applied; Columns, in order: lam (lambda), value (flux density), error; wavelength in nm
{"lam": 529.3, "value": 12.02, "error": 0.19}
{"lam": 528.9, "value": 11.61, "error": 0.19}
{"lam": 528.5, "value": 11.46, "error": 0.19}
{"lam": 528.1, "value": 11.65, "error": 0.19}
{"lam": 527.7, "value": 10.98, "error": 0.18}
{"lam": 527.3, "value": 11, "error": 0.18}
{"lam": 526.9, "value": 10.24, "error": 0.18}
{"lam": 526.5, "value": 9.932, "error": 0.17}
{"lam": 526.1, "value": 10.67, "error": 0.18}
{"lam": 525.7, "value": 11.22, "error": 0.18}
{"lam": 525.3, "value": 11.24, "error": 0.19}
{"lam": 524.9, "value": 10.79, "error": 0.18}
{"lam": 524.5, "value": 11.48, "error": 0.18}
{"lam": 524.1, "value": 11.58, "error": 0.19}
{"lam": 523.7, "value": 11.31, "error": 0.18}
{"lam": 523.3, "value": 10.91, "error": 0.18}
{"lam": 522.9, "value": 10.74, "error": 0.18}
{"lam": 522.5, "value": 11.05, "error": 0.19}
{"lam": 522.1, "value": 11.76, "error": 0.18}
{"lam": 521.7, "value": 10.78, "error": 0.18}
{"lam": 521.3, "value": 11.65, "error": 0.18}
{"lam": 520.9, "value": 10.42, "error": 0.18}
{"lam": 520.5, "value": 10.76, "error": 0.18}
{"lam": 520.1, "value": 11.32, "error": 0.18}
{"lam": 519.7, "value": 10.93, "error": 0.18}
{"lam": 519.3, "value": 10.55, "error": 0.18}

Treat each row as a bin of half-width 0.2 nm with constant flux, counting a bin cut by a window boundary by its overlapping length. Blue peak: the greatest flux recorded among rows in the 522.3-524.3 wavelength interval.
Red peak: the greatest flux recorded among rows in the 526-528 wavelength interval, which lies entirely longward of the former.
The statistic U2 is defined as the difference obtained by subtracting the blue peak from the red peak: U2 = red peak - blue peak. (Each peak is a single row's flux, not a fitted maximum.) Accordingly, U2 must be -0.6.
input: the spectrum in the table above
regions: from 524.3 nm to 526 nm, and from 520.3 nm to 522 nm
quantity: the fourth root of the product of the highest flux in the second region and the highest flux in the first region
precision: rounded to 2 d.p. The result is 3.40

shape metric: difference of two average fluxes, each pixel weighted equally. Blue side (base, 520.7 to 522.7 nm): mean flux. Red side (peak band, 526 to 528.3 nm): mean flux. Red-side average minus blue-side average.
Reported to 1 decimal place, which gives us -0.4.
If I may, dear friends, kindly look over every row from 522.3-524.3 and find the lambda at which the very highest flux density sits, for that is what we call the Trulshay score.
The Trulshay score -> 524.1 nm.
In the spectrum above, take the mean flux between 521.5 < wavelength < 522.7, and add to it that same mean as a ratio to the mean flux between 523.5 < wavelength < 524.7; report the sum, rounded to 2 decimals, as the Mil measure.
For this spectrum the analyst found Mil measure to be 12.17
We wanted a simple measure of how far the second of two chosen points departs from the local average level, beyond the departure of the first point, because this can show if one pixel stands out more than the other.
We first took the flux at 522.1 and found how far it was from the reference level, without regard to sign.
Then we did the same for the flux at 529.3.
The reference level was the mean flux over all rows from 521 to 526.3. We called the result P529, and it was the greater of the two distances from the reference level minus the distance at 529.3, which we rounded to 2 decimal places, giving 0.00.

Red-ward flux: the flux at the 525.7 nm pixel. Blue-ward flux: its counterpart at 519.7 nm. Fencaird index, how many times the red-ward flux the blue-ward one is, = 0.97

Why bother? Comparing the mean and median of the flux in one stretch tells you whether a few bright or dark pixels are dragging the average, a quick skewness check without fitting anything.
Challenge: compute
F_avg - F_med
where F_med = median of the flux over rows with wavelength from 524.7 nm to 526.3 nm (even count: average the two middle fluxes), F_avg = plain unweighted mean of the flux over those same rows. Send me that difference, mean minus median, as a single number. -0.025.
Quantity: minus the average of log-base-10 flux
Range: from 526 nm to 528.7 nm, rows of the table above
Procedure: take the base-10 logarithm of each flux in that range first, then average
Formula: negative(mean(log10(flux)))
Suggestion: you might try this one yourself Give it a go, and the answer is -1.03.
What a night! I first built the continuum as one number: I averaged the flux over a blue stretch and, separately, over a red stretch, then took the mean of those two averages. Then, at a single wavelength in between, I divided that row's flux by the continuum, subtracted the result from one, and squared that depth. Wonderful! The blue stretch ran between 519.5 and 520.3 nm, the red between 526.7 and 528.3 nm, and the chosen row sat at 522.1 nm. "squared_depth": 0.0042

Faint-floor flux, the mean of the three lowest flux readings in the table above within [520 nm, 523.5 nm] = 10.6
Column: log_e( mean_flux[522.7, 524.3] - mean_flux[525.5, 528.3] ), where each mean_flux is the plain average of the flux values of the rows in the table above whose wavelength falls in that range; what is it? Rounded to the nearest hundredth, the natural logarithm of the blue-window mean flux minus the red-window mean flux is -1.13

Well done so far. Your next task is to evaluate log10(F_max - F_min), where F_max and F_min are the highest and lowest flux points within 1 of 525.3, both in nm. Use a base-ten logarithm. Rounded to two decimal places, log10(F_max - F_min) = -0.09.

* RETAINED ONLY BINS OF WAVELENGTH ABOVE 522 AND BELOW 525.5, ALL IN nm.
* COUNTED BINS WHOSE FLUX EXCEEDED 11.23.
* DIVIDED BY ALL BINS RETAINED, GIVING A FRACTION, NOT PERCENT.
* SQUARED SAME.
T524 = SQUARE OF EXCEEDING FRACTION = 0.31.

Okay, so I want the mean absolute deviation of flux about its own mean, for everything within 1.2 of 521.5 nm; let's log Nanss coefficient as 0.42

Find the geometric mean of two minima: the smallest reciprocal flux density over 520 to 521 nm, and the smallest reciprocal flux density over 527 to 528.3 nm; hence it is 0.0871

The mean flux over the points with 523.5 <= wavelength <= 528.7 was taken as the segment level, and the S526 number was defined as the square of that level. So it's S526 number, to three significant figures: 122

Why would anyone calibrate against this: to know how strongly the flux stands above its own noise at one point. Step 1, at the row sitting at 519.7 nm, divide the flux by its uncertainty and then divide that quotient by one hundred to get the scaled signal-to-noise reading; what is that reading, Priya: 0.607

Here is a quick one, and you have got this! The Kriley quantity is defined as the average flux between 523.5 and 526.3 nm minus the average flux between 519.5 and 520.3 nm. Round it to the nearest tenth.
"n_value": 0.1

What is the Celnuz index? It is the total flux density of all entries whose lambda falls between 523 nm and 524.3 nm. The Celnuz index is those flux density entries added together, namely 33.8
